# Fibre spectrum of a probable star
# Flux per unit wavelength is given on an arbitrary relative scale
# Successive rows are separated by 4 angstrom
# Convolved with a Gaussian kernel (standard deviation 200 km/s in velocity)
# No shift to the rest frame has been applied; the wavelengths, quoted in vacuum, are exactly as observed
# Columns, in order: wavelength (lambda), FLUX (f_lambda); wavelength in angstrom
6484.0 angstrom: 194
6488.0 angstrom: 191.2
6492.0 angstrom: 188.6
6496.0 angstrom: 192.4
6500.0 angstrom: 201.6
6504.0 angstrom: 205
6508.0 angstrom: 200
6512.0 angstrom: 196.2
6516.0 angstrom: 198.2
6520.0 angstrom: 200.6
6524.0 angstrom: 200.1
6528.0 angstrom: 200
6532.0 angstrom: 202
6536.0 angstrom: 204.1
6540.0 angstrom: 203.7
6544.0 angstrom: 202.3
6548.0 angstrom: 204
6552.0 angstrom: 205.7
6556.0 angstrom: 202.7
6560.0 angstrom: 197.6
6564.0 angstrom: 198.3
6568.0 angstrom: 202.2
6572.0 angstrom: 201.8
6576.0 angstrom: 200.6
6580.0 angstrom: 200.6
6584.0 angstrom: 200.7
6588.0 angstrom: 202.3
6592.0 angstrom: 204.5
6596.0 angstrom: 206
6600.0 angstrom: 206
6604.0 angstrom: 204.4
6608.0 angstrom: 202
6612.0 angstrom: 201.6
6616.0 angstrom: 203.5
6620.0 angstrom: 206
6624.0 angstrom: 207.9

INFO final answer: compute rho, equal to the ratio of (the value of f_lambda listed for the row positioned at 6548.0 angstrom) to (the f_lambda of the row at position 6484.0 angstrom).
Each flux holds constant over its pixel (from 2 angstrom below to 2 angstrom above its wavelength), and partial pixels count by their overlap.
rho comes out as 1.05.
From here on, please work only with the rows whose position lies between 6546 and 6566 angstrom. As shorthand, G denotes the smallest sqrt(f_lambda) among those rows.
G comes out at 14.1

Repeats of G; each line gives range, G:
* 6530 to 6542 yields 14.2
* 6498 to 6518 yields 14.0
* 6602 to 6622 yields 14.2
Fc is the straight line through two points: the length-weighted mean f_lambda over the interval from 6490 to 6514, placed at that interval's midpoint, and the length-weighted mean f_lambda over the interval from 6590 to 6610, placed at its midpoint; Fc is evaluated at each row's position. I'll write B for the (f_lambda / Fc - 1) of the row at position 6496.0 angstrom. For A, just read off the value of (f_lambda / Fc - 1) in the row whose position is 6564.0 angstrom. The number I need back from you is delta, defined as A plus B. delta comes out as -0.040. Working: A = -0.018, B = -0.023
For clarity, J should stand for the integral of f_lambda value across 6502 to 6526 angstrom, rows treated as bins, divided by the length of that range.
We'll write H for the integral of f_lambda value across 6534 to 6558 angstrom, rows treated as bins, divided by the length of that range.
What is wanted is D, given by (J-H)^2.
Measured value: 14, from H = 204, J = 200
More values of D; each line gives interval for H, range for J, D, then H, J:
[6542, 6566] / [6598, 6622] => 5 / 202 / 204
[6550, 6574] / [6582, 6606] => 7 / 201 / 204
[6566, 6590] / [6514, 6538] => 0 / 201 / 201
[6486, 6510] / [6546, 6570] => 28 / 196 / 202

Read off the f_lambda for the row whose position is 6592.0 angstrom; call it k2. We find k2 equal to 204.5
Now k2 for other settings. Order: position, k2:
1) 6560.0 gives 197.6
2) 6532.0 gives 202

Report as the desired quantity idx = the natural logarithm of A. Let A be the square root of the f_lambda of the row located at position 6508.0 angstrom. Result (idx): 2.65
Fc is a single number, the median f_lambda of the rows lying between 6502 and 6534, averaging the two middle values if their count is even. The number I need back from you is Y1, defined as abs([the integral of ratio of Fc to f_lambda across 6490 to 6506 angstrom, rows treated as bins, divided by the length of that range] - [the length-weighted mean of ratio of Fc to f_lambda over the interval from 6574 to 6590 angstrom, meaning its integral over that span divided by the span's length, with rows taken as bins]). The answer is 0.022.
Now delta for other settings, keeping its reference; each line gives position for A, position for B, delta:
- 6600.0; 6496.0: -0.016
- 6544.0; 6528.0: 0.013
